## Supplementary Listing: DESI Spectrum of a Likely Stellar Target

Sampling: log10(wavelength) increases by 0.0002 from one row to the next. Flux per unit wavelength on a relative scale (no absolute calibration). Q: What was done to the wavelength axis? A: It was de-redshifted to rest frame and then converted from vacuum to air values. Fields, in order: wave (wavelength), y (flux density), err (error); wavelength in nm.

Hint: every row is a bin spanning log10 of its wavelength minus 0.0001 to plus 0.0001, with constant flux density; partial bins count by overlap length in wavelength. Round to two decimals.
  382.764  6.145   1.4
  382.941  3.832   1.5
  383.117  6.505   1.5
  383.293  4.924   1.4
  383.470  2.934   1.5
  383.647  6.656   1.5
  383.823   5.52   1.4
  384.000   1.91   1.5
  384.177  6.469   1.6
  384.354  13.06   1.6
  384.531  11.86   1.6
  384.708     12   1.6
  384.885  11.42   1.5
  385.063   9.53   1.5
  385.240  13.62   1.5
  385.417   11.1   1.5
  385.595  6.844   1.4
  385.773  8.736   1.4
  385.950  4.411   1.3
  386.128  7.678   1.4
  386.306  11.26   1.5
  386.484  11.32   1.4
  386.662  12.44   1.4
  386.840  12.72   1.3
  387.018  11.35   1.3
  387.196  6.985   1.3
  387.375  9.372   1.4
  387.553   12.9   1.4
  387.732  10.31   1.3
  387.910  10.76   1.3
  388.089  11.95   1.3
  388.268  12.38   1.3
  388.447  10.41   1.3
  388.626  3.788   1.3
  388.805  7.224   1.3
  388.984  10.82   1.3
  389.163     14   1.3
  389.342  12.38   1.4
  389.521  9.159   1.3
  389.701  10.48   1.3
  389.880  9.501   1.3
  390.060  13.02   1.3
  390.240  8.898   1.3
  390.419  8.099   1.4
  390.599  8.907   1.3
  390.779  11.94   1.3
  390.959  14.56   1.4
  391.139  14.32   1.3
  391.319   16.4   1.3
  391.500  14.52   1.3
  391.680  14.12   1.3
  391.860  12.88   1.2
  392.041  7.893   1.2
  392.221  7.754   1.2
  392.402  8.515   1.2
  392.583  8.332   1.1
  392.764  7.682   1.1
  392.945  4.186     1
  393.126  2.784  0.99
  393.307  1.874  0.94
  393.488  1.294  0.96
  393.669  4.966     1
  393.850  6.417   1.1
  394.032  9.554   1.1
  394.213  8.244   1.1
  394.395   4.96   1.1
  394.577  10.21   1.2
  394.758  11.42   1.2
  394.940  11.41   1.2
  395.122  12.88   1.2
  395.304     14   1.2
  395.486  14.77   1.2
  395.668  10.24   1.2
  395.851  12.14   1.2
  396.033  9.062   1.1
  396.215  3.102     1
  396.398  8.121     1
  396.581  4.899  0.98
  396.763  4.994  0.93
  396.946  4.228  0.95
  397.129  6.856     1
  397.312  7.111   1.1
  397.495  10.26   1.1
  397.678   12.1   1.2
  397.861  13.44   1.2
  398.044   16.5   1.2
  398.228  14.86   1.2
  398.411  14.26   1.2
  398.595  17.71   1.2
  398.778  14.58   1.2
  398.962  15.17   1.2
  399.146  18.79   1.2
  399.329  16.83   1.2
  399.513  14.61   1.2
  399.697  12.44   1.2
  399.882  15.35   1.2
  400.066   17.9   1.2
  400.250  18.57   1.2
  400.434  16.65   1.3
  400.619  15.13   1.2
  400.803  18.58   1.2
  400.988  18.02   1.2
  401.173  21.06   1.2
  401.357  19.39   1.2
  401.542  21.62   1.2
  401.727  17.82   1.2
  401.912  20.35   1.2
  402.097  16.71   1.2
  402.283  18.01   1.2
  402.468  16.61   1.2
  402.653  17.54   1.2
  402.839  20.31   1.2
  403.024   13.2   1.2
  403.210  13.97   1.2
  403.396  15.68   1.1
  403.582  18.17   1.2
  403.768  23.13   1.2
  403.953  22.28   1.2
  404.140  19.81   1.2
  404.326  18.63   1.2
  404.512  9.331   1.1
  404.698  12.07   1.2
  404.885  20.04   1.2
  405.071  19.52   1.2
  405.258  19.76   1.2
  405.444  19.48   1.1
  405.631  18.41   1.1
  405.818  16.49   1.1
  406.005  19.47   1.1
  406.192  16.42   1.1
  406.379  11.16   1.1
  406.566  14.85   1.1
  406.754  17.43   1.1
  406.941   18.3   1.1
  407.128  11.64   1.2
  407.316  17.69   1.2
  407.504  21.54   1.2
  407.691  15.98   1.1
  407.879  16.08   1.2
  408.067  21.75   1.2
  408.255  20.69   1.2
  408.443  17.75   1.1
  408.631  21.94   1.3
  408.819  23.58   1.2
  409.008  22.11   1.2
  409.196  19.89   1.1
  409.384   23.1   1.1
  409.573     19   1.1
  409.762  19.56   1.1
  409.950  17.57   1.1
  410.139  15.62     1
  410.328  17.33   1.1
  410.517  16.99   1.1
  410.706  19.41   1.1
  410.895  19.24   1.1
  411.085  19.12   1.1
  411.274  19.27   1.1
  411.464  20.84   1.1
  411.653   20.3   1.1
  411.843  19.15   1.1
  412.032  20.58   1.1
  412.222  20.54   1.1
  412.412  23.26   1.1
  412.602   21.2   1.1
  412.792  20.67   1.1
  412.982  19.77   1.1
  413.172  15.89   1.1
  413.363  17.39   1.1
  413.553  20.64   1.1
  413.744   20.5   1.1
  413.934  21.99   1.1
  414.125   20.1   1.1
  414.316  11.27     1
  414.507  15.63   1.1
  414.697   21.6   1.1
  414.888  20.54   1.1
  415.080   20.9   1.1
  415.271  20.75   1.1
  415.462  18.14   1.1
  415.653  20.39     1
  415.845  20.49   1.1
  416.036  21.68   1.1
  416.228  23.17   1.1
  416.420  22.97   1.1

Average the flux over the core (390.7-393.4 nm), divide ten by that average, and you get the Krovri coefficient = 1.02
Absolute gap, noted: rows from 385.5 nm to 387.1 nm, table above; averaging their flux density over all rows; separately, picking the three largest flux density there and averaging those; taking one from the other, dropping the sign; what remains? 2.53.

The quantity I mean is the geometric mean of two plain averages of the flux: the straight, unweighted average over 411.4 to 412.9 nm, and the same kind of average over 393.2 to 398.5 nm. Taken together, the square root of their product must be 13.8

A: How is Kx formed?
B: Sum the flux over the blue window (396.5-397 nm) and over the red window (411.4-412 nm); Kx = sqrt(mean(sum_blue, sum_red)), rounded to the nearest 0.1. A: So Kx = 6.1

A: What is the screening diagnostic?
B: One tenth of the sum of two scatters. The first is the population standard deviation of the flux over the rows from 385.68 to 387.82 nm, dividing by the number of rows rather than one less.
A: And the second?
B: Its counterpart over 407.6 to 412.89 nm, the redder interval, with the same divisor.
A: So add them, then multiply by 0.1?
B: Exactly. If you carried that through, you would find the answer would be 0.46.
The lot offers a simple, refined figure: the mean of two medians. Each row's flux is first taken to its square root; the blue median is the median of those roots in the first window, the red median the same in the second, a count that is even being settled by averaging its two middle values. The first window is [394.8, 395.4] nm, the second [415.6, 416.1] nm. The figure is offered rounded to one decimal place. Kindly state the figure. 4.1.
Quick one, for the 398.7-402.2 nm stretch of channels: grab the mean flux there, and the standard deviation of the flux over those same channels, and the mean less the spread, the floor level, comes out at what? 15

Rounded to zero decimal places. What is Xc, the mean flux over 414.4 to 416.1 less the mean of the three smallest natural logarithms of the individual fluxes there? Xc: 17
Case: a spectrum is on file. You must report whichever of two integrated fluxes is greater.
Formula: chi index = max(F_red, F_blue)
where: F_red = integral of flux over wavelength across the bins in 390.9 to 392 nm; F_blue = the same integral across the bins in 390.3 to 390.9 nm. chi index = 16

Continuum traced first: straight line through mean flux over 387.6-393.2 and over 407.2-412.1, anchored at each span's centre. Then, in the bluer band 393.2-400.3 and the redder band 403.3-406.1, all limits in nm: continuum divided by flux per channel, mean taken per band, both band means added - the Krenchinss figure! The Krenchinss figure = 2.7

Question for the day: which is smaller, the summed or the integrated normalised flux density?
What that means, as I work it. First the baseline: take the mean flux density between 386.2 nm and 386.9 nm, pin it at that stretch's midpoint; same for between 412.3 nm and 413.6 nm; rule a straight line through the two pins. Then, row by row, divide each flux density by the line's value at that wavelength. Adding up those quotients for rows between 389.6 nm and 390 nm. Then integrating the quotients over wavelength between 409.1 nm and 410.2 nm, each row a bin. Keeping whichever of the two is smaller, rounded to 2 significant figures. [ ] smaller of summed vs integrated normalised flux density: 1.1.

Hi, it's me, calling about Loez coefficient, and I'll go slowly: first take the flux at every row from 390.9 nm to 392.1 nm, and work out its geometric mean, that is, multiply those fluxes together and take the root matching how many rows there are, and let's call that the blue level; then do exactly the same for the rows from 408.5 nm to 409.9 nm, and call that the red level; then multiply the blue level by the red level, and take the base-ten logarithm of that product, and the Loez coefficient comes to 2.45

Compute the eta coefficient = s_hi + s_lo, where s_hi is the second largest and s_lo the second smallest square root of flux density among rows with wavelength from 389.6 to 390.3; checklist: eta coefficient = 6.3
